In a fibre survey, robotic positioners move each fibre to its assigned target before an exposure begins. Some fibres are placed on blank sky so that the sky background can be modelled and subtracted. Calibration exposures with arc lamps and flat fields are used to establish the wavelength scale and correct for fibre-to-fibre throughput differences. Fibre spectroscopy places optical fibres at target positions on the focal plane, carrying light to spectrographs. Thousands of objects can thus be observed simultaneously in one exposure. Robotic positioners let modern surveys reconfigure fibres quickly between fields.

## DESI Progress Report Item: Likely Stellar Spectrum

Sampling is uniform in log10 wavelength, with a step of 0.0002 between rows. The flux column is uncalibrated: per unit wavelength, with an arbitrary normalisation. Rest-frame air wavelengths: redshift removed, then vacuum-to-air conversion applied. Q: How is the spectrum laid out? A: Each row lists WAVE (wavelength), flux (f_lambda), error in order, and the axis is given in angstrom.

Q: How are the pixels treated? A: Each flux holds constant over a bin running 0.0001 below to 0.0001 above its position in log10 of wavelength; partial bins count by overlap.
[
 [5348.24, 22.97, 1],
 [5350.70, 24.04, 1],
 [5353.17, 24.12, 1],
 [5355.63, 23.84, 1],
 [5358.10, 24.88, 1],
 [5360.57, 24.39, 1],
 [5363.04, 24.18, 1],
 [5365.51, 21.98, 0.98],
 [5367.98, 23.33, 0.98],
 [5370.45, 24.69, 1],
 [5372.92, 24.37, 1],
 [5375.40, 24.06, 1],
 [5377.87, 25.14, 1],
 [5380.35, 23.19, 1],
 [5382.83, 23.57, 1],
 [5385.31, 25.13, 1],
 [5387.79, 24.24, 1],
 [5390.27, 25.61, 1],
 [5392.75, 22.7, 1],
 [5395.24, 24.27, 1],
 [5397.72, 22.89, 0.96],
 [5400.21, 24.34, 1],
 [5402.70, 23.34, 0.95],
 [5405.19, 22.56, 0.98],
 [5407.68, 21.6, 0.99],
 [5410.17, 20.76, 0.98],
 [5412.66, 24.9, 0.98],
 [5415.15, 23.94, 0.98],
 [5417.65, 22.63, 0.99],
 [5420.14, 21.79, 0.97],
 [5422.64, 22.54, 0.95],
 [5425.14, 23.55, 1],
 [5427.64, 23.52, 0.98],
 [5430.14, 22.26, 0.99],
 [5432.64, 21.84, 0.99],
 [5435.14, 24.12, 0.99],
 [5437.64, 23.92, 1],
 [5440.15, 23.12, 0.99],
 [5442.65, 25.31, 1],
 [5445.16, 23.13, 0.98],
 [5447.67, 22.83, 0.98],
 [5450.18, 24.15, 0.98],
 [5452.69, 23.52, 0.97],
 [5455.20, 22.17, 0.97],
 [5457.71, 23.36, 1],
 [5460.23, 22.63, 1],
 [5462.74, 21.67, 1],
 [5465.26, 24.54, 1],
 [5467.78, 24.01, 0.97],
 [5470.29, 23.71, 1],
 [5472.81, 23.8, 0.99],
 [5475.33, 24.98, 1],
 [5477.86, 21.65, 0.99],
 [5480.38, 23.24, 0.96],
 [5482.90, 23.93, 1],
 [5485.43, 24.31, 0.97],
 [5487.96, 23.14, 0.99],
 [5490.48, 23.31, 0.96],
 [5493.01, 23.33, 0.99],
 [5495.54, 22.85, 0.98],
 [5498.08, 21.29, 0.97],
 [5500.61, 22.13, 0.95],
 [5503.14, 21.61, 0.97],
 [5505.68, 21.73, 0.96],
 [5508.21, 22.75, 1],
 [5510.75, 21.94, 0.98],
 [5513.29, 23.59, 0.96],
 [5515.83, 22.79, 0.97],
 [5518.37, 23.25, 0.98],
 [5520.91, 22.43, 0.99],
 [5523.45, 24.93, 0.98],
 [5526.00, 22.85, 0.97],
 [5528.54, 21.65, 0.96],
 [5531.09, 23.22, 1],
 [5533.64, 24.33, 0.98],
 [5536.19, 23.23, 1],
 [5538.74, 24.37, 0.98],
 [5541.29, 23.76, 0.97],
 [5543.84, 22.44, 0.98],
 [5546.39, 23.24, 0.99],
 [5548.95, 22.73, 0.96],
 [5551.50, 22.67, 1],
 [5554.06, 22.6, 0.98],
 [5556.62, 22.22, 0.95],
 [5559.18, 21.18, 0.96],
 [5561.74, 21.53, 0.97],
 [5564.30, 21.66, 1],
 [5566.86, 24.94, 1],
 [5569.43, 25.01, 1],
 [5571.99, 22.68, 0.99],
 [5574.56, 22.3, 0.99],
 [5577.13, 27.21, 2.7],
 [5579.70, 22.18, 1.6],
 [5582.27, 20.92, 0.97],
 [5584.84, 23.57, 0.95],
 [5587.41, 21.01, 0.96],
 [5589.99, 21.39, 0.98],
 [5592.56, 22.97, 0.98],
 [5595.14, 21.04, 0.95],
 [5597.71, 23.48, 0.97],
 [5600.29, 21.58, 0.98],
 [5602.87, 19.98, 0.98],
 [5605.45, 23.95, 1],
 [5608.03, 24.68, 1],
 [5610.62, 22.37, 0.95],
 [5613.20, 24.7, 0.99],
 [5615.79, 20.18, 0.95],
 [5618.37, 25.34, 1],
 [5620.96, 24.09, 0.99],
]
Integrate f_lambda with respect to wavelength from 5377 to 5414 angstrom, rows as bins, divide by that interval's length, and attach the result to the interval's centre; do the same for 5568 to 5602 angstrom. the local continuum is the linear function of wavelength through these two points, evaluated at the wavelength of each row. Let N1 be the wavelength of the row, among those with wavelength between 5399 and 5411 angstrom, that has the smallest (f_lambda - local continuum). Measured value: 5410.17 angstrom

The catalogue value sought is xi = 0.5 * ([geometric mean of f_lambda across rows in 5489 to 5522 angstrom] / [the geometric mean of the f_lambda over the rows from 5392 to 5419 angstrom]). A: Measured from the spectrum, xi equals 0.489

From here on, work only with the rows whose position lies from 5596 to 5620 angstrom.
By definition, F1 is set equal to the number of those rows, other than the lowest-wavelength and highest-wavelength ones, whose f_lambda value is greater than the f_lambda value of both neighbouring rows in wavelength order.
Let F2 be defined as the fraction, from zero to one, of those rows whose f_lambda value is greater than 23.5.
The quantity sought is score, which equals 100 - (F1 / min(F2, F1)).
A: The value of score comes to 95.5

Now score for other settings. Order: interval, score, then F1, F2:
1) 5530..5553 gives 91.0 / 3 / 0.33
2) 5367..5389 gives 96.1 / 3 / 0.78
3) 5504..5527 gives 82.0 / 4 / 0.22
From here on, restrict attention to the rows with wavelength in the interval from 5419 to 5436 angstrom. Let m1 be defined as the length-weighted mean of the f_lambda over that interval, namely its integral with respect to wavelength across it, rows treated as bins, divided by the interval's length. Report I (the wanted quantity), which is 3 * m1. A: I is 68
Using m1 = 22.8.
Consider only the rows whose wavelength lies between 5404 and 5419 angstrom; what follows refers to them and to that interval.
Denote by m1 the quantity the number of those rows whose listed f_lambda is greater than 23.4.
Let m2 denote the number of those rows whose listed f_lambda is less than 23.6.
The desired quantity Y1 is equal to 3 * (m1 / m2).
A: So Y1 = 1.5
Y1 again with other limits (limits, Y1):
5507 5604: 1.0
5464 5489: 7.0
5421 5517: 1.7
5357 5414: 4.2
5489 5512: 0.0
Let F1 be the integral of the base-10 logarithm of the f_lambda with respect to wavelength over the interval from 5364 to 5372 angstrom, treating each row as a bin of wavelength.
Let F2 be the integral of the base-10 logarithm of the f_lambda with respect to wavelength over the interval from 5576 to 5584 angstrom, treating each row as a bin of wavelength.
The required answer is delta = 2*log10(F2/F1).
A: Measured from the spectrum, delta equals -0.003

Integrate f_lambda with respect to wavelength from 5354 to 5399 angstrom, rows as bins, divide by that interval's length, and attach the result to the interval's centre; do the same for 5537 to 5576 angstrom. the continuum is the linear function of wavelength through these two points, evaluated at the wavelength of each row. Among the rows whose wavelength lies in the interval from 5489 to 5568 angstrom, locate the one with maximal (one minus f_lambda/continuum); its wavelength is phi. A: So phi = 5498.08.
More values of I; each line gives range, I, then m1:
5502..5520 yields 68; 22.5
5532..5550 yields 70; 23.4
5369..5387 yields 73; 24.3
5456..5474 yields 70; 23.4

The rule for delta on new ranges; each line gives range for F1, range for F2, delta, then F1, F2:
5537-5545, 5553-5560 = -0.135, 11.0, 9.4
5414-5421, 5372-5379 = 0.020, 9.5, 9.7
